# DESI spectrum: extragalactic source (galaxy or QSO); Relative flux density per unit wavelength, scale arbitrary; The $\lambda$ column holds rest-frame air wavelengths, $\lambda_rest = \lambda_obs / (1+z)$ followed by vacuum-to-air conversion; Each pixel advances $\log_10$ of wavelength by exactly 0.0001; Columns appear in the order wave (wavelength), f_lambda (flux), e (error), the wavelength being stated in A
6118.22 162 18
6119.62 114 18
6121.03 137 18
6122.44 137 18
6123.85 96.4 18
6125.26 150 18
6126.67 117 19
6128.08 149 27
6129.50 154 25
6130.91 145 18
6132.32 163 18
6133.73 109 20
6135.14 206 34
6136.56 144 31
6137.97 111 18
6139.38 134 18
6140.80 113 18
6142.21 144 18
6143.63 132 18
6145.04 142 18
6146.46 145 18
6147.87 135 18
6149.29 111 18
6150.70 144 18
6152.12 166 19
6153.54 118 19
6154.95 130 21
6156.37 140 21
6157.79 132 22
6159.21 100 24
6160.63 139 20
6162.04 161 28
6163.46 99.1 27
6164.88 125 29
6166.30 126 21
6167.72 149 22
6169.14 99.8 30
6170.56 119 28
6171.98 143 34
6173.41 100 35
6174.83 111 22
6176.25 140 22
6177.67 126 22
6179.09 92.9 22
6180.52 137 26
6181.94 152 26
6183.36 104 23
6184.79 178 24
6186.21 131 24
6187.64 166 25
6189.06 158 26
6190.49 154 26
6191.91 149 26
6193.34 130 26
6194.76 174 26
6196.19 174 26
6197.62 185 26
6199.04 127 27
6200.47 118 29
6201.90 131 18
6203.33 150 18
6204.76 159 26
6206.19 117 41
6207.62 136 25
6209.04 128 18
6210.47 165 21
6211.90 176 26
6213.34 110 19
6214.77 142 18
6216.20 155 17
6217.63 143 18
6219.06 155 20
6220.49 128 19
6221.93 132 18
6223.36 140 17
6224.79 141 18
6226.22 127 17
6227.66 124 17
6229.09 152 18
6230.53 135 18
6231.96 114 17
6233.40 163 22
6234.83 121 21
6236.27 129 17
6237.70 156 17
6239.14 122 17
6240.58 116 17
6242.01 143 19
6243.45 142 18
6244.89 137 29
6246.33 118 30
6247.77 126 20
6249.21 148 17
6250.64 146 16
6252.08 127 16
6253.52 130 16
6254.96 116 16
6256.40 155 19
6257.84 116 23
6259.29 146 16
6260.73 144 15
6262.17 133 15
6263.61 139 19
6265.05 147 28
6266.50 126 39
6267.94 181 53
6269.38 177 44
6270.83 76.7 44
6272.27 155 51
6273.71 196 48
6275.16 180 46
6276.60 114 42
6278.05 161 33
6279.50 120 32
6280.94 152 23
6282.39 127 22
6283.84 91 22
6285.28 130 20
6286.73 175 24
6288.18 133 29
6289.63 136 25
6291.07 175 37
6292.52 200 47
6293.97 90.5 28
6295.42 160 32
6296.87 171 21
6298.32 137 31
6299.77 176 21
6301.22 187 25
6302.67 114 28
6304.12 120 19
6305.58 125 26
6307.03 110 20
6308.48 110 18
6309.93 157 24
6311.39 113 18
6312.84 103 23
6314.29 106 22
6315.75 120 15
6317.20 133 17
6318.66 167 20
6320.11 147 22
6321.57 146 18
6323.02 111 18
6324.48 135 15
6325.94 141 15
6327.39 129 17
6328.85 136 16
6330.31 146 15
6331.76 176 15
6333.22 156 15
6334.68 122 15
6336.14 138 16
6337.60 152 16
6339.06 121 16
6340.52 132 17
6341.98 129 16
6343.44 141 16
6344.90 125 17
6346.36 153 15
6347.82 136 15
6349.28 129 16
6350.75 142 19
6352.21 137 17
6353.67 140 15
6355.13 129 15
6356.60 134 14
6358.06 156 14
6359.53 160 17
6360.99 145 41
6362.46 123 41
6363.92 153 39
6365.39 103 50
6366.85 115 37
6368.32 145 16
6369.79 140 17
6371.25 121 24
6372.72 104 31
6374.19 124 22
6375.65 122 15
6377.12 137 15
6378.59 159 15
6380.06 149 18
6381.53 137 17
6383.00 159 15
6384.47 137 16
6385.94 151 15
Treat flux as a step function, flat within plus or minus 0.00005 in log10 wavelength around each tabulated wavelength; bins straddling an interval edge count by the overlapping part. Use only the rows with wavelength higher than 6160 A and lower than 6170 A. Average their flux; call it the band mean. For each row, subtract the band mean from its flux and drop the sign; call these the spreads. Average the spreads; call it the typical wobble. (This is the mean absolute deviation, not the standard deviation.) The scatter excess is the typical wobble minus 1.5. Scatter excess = 17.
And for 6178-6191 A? 21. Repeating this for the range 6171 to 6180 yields 16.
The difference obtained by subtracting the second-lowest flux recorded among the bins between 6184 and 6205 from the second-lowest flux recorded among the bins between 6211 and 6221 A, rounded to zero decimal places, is 1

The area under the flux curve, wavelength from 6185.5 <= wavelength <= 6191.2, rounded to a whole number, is 868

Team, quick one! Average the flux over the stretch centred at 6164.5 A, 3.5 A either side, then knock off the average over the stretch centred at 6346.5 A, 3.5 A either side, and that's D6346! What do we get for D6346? -5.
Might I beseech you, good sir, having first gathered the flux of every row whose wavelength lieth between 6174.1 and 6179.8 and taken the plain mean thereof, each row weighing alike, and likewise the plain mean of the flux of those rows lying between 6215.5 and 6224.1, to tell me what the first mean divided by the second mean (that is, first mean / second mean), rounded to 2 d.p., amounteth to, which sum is 0.83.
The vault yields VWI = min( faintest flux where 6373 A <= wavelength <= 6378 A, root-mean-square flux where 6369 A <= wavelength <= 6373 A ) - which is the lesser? 122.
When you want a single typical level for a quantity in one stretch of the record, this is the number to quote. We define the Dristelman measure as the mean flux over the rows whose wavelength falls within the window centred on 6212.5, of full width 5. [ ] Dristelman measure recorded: 148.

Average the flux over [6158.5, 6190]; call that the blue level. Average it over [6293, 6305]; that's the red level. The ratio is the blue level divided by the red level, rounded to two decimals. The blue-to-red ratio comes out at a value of 0.90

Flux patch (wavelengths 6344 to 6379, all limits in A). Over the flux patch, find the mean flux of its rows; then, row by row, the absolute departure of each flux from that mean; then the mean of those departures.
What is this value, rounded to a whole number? 13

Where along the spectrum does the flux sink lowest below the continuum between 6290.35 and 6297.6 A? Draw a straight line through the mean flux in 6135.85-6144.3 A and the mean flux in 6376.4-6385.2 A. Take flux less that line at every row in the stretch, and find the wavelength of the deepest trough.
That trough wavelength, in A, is 6293.97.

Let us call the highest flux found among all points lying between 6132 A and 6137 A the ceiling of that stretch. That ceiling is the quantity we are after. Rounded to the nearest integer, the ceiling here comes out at 206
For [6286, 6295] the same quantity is 200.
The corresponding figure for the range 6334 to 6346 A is 152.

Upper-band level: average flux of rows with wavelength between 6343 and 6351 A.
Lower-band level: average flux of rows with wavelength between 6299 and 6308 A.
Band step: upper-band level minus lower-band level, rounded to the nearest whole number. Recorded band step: -1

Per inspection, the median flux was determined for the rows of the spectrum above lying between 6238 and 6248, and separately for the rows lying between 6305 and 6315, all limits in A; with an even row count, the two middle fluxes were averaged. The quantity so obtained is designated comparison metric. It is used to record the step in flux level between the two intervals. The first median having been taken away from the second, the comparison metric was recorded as -16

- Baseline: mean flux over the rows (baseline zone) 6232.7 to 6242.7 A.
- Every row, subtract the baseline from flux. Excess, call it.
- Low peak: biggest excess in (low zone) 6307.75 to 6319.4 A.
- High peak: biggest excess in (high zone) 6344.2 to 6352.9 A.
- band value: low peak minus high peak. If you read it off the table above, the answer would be 14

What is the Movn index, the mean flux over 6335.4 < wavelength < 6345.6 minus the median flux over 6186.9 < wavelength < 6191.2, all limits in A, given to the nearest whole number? -24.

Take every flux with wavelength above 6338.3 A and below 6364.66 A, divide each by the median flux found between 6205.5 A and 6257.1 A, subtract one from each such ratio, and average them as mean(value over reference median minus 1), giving 0.019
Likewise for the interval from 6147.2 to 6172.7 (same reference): -0.042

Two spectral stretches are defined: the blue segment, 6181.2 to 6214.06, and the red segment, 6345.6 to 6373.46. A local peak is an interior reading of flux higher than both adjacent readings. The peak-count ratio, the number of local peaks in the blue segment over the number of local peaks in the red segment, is 1.2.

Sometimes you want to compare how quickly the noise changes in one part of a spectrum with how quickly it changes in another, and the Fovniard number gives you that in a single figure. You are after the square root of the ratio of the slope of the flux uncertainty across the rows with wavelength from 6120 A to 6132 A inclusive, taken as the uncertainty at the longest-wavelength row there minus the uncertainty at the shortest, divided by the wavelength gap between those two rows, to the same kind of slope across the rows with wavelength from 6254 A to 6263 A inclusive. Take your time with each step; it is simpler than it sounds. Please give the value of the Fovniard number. 0.0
